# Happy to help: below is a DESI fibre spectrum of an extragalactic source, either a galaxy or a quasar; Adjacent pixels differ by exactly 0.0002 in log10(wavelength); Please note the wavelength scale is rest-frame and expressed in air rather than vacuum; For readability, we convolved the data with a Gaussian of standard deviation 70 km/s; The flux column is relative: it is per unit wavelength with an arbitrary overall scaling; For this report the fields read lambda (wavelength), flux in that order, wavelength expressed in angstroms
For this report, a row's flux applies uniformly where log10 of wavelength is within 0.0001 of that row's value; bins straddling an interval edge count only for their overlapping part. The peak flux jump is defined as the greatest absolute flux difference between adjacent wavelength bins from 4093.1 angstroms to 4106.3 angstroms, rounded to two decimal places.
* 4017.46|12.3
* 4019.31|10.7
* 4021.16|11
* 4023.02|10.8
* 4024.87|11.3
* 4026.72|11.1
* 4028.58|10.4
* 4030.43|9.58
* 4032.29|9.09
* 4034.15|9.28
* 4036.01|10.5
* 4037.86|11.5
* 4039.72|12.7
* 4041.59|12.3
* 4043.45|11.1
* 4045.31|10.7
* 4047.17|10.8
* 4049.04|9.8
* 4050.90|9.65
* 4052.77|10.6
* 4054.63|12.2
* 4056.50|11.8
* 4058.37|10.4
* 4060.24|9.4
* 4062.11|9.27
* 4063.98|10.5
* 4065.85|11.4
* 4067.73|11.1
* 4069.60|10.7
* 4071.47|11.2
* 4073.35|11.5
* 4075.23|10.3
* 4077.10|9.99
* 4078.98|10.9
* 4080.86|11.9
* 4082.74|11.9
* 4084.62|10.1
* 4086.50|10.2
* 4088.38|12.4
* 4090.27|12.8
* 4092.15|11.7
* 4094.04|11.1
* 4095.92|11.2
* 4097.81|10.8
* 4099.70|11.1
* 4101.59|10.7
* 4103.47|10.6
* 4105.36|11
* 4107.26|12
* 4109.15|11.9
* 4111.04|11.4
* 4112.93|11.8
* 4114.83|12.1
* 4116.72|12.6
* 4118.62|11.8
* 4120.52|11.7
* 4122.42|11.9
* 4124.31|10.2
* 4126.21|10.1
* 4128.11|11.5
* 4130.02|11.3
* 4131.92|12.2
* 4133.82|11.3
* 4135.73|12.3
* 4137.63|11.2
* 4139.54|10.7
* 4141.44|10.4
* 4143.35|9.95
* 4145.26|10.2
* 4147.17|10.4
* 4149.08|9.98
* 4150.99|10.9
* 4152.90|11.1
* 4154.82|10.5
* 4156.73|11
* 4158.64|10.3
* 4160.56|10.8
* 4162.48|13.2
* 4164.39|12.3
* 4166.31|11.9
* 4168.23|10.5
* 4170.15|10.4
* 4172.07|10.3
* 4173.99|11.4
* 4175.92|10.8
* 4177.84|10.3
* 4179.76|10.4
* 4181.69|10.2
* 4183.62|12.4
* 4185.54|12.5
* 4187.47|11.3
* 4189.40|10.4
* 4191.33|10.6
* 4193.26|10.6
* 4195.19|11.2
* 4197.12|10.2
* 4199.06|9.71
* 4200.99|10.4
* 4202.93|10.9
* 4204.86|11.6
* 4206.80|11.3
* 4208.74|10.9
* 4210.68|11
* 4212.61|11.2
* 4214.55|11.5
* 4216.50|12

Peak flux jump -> 0.40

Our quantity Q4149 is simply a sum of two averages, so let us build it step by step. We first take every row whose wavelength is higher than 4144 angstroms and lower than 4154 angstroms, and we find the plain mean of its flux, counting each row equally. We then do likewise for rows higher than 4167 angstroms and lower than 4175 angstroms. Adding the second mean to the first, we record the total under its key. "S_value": 21.2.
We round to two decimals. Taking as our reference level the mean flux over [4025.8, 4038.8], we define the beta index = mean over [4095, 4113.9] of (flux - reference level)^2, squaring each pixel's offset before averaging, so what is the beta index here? 1.32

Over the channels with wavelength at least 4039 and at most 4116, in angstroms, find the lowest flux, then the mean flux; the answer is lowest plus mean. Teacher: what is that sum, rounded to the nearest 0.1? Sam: 20.4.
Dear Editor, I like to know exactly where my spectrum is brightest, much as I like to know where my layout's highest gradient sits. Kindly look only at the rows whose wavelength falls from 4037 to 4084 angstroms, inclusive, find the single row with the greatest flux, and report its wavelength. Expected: 4039.72 angstroms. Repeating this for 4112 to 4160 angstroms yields 4116.72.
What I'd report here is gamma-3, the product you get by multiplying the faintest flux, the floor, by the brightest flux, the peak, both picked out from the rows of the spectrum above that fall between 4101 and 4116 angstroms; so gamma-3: 128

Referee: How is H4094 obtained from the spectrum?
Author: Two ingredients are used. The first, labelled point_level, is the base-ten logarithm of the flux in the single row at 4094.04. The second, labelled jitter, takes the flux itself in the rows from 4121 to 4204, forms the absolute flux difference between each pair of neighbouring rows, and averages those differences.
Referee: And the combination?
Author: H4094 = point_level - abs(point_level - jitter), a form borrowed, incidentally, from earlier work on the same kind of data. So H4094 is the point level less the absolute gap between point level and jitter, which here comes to 0.68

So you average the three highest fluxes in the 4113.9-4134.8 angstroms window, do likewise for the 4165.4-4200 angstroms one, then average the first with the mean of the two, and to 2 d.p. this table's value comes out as 12.29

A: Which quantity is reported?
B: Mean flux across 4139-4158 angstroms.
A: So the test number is 10.5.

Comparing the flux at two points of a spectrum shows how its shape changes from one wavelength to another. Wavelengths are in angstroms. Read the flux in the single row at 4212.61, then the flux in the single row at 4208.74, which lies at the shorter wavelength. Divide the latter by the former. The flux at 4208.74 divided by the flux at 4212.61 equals 0.97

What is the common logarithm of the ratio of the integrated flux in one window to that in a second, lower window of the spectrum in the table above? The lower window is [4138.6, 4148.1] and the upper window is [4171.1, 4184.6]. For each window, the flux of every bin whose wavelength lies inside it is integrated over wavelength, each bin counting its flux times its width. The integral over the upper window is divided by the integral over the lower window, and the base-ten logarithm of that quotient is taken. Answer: 0.17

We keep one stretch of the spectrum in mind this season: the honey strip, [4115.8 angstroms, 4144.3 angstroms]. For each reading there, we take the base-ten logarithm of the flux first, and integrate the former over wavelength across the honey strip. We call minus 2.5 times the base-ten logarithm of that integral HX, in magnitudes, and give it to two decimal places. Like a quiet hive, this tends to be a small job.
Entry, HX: -3.69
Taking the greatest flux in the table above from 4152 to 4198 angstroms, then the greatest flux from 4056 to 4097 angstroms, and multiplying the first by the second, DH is 169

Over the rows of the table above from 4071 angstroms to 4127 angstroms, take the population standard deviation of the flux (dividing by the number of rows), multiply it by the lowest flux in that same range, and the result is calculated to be 7.8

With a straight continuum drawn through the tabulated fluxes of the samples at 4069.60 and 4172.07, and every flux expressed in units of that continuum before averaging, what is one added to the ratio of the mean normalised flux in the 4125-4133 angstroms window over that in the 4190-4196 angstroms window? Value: 2.02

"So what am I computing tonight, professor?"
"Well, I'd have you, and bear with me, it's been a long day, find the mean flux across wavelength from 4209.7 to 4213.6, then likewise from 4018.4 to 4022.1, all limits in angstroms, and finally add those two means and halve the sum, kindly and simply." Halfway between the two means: 11.0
